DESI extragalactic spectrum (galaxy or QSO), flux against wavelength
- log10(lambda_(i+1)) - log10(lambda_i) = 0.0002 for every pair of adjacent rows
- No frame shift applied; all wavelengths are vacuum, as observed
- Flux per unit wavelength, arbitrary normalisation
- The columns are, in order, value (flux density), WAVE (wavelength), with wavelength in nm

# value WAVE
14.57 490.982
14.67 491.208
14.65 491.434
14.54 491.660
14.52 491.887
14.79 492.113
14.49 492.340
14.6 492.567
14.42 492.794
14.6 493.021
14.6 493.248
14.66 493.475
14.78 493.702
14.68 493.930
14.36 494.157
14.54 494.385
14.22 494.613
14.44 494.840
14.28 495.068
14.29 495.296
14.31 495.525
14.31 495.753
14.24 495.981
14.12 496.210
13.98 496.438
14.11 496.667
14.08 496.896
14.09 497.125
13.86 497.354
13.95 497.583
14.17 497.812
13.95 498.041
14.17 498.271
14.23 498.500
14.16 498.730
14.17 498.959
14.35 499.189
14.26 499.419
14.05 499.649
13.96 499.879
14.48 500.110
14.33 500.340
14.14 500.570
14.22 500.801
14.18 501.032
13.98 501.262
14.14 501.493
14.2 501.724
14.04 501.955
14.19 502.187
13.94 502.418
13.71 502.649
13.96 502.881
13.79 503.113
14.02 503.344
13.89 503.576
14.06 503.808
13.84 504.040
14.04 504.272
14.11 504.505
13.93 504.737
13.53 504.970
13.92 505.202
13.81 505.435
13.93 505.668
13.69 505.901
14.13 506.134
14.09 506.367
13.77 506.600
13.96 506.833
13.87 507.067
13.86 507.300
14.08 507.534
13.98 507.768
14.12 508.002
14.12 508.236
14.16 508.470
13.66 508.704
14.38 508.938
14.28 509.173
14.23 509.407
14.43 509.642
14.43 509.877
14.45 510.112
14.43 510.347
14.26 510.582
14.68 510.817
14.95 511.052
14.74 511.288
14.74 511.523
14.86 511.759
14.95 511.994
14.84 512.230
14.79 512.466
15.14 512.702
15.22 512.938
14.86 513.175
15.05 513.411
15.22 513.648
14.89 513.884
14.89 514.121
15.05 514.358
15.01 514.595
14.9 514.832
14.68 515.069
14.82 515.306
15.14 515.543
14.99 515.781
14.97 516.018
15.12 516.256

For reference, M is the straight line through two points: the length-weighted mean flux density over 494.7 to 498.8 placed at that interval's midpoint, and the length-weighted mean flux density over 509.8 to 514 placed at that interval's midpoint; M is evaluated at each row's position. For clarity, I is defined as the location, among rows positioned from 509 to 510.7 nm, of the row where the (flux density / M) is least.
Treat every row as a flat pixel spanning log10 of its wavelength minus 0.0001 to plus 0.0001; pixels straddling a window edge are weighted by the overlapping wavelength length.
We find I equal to 510.582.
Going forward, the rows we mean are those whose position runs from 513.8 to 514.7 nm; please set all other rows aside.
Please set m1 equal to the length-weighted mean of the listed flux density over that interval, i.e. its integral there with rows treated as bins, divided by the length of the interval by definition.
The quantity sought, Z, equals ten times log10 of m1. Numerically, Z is 11.7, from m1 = 15.0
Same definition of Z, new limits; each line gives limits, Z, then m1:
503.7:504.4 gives 11.5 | 14.0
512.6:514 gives 11.8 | 15.1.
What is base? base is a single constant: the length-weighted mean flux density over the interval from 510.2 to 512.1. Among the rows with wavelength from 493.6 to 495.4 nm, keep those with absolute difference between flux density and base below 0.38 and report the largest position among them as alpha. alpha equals 494.840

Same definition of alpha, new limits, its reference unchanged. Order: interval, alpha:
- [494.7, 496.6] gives 494.840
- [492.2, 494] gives 493.930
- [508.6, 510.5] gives 510.347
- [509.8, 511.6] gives 511.523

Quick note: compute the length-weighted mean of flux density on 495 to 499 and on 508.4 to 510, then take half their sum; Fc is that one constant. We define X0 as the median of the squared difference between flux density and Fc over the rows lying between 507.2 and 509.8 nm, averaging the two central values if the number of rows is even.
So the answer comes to 0.01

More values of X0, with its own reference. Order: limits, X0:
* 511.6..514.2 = 0.50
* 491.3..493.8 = 0.18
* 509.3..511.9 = 0.07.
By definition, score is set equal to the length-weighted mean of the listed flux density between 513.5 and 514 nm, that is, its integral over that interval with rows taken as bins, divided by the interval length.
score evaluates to 15.1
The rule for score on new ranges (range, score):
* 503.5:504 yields 14.0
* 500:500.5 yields 14.4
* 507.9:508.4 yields 14.1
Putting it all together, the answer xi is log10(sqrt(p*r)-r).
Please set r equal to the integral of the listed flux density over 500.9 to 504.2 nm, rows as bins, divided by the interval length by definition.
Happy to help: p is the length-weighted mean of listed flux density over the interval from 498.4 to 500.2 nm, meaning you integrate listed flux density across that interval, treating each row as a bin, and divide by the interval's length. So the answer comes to -1.0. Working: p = 14.2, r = 14.0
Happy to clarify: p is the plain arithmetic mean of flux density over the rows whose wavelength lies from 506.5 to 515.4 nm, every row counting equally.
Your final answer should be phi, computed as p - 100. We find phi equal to -85.5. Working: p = 14.5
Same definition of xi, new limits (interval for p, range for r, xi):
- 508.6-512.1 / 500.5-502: -0.7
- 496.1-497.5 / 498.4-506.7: -2.8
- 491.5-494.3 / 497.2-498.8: -0.6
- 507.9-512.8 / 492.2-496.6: -1.3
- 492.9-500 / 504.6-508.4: -0.8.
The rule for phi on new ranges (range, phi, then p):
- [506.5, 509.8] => -85.9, 14.1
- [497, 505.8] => -86.0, 14.0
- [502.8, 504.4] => -86.1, 13.9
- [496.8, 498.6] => -85.9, 14.1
